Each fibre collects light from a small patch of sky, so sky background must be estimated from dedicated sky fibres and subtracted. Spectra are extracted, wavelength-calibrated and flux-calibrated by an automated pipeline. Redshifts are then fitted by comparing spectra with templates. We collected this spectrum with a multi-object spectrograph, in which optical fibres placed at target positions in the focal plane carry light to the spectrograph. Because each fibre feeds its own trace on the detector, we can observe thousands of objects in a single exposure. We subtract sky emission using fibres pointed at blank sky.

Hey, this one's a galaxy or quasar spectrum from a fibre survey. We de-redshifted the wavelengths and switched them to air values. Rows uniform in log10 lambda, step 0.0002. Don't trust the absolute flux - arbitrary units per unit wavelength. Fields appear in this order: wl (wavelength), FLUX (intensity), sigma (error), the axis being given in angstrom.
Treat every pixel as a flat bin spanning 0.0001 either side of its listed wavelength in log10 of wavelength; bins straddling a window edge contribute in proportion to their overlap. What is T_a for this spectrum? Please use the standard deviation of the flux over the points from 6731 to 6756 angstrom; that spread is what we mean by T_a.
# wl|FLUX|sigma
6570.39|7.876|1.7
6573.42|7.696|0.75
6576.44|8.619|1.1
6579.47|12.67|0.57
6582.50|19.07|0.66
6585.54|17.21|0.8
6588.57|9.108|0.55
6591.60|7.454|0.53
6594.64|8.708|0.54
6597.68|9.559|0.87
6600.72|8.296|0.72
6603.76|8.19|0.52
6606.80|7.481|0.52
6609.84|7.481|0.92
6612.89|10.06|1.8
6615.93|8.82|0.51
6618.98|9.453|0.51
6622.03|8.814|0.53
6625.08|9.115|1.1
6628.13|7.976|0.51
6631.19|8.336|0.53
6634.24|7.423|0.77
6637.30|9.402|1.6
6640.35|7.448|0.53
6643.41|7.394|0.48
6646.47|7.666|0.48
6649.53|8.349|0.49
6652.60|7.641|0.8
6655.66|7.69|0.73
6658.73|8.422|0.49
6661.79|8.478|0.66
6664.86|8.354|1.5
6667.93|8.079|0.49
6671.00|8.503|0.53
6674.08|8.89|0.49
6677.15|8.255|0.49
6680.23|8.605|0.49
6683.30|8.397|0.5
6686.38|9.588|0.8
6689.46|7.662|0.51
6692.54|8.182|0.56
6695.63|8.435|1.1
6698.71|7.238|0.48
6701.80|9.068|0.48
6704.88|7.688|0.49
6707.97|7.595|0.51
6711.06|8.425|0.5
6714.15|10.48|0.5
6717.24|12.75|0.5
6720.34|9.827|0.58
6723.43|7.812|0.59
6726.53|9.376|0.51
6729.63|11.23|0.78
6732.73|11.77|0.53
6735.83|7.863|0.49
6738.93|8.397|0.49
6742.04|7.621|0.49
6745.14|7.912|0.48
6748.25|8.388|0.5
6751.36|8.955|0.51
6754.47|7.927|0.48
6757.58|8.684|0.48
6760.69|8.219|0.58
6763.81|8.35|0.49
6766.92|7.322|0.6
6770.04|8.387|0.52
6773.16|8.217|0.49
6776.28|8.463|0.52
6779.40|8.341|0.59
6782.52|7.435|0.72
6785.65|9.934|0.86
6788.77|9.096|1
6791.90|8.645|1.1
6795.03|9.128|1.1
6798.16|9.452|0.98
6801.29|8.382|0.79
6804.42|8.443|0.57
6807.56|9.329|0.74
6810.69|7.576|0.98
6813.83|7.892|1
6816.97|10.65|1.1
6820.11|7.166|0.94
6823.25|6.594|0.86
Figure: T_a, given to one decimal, 1.3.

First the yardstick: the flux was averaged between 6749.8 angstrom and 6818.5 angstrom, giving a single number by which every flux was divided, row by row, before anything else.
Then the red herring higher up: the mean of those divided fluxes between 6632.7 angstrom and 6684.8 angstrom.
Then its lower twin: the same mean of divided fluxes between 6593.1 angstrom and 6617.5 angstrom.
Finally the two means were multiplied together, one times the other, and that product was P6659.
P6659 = 0.95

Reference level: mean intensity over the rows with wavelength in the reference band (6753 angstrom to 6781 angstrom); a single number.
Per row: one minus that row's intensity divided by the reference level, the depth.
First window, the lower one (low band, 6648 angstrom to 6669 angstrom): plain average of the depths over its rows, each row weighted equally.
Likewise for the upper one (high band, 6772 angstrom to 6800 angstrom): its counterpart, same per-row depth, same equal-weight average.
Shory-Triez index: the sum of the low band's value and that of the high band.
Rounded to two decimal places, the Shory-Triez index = -0.06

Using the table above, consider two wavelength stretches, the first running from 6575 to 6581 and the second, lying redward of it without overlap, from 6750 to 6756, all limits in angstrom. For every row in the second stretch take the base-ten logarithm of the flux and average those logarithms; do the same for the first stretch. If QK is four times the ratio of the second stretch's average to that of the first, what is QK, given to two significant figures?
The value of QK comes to 3.6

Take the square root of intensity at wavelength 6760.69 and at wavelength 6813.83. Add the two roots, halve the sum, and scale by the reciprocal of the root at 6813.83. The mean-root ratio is 1.01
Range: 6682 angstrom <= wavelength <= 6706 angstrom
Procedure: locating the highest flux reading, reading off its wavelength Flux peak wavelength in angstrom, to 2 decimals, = 6686.38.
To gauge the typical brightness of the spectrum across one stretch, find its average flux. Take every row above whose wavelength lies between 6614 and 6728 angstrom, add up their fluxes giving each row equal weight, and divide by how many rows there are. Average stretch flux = 8.5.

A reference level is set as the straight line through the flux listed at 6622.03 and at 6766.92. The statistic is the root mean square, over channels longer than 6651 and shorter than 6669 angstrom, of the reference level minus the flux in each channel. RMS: 0.49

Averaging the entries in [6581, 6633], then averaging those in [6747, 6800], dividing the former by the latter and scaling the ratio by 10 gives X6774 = 11.4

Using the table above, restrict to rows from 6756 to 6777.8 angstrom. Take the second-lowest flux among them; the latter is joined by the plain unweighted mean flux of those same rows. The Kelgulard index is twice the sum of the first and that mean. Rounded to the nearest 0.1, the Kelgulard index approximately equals 32.9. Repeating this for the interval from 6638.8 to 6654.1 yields 30.3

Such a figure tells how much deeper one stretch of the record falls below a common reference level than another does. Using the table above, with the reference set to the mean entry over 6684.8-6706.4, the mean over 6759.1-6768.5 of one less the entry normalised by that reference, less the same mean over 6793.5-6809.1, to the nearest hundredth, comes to 0.12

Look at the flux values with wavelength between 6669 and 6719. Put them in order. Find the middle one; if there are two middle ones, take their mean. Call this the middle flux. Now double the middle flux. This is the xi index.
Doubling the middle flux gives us 16.9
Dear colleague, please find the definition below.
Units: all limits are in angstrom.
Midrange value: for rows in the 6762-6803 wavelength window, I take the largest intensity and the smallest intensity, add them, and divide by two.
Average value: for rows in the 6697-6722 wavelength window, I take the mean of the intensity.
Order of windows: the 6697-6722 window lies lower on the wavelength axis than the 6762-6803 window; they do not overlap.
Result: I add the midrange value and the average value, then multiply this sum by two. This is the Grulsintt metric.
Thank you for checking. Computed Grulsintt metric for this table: 35.5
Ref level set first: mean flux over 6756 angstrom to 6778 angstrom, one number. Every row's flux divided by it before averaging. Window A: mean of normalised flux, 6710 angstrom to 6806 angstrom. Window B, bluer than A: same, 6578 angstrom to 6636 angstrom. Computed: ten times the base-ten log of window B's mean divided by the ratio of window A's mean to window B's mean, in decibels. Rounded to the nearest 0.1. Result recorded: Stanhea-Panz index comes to 1.1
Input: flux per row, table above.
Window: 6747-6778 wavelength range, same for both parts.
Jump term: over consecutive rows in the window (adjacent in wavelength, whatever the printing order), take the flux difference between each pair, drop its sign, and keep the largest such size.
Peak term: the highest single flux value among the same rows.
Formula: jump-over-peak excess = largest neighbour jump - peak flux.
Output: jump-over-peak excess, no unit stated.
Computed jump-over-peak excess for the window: -7.9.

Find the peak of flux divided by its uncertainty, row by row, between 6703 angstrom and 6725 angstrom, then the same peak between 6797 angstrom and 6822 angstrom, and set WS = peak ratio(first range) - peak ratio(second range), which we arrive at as 11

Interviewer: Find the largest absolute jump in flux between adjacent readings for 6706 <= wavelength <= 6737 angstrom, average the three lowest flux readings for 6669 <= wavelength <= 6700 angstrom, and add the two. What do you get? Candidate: 11.6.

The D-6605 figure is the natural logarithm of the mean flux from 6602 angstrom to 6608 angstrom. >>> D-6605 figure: 2.06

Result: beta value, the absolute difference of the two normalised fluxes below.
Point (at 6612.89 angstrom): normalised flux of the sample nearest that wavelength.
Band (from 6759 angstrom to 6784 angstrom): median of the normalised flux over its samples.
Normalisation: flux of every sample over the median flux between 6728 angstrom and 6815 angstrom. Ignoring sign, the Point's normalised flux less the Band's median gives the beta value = 0.21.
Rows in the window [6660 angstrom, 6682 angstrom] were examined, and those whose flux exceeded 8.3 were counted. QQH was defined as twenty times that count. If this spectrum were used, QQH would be 100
